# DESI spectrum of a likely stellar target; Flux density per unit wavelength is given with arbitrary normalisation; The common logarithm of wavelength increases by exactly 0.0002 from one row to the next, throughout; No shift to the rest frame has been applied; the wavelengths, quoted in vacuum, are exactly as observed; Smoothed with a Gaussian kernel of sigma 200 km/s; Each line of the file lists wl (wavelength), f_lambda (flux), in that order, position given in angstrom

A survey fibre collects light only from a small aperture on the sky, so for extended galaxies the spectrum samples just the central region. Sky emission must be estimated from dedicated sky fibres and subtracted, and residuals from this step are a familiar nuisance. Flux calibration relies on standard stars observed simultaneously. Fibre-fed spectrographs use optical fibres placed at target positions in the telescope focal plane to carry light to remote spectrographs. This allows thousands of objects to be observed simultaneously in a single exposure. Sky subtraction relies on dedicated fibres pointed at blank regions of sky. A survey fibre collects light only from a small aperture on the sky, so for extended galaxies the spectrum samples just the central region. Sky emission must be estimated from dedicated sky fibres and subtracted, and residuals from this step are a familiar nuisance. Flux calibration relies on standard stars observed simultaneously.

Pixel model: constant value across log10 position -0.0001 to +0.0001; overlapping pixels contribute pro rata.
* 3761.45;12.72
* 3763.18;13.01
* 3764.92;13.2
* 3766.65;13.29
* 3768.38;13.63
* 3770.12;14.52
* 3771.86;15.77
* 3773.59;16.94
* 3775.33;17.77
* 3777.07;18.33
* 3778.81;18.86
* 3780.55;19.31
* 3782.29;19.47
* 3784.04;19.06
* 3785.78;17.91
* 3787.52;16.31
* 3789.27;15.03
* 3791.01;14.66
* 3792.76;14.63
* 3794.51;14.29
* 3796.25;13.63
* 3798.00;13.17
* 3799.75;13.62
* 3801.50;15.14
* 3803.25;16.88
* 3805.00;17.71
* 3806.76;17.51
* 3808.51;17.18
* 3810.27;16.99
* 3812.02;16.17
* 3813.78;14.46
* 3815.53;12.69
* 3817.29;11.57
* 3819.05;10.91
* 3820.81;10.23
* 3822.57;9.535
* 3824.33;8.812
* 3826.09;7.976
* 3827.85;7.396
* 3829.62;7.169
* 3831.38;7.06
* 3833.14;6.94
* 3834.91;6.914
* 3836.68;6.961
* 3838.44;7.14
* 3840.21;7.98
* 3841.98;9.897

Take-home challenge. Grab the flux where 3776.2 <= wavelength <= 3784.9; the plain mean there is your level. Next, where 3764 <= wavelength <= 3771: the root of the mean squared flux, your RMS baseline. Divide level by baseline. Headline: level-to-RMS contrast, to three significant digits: 1.39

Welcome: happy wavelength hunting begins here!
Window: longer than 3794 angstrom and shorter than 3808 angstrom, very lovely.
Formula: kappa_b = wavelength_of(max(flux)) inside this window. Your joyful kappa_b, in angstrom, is 3805.00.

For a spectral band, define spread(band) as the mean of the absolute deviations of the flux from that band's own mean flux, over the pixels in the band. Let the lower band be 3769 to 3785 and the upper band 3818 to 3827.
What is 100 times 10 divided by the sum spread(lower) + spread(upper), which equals 446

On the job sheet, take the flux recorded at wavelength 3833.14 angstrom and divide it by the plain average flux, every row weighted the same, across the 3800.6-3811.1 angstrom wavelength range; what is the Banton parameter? 0.4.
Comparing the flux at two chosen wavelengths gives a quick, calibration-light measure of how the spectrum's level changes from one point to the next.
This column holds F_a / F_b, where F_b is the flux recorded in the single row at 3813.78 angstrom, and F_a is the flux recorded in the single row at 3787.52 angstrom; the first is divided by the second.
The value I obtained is 1.13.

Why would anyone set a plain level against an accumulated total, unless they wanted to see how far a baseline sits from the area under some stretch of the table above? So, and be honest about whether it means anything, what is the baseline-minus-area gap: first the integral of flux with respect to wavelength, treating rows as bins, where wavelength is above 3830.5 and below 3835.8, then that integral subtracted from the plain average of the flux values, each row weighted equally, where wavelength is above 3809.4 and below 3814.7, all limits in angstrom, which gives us -21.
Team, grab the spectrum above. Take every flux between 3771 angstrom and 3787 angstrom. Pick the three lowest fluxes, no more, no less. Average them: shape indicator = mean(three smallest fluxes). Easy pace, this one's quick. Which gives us 17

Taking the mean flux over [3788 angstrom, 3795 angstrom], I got 15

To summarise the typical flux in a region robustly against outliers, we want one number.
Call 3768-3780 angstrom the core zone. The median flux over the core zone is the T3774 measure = 16.9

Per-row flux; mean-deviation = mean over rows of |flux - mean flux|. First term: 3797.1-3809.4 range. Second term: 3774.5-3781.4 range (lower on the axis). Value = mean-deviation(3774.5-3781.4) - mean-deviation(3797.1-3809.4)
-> -1.1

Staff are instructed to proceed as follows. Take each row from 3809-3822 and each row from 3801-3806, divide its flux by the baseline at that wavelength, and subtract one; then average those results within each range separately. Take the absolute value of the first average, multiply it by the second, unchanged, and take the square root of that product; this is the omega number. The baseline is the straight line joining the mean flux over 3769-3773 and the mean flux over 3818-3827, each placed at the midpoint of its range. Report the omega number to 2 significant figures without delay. 0.35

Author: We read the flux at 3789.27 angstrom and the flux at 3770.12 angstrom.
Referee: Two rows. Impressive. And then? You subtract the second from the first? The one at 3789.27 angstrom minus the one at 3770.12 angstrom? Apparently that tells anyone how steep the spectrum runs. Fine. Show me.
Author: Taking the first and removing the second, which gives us 1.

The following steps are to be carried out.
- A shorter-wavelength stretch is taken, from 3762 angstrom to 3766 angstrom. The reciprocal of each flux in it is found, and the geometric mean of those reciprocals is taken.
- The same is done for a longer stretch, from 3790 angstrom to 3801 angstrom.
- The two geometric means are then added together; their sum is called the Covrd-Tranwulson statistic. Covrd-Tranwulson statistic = 0.15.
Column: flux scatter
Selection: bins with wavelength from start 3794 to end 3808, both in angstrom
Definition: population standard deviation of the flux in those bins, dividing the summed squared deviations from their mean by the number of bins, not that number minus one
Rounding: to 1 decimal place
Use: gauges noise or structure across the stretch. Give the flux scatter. 1.7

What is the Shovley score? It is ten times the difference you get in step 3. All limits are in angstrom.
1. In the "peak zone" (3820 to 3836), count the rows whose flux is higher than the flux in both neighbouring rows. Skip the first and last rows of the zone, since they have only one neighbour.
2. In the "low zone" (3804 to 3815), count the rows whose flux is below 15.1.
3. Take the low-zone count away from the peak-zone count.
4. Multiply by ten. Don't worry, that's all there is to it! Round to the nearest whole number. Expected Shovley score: -10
